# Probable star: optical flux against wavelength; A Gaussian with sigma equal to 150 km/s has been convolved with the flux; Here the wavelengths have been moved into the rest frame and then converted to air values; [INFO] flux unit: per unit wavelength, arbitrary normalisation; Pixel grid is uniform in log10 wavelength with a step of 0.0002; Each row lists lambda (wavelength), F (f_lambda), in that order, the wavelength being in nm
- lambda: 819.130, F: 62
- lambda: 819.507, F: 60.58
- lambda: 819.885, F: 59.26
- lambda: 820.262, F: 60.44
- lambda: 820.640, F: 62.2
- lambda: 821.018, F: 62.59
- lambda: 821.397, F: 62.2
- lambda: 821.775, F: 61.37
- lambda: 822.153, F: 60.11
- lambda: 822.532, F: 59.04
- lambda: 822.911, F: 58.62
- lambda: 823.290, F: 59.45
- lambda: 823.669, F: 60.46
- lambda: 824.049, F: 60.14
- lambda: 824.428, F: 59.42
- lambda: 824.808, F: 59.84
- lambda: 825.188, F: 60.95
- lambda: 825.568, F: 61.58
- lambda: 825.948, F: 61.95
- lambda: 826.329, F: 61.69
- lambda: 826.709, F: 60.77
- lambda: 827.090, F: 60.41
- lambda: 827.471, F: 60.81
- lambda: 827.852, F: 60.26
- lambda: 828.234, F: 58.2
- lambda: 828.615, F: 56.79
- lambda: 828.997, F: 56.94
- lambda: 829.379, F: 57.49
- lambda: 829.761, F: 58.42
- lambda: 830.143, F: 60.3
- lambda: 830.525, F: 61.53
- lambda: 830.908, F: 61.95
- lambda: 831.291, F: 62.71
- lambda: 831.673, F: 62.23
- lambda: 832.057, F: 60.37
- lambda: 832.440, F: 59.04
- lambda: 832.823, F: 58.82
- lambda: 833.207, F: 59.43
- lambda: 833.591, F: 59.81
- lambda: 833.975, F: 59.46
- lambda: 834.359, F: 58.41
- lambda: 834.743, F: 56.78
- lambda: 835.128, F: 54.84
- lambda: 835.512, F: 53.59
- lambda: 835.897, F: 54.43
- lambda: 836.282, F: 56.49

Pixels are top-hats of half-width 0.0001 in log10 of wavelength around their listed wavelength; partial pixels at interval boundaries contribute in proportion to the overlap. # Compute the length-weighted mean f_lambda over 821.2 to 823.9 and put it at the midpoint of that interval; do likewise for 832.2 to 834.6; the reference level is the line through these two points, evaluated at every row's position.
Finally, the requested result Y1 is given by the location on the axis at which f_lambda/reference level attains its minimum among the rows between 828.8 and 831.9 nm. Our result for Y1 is 828.997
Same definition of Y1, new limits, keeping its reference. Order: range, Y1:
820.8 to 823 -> 822.911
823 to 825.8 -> 823.290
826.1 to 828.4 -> 828.234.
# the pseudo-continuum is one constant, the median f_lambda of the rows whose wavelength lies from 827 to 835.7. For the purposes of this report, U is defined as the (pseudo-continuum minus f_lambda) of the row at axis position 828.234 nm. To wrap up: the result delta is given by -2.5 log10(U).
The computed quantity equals -0.2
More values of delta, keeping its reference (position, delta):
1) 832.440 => 1.0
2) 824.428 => 5.0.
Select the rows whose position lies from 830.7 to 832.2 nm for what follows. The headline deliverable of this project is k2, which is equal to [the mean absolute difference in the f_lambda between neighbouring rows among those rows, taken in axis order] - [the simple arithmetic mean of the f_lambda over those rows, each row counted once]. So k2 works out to -60.8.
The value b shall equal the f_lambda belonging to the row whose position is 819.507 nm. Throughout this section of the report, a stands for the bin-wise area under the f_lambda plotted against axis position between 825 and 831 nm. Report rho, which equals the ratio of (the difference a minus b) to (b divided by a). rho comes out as 1777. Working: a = 360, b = 60.58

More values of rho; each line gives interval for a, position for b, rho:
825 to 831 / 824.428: 1819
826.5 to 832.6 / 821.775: 1810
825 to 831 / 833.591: 1805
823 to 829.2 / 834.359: 1993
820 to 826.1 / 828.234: 1980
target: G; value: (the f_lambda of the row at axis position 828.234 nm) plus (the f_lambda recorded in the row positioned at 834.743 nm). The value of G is 115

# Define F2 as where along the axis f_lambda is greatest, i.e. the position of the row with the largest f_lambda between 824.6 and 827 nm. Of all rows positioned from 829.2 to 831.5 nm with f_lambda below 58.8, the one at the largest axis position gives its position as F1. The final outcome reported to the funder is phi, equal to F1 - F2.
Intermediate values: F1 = 829.761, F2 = 825.948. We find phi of 3.81 nm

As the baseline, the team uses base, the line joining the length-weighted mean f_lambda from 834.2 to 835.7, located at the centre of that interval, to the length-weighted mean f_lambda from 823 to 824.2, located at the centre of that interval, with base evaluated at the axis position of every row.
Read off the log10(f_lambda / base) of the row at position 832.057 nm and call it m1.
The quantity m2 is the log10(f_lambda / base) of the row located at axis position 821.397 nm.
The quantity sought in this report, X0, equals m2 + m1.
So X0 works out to 0.037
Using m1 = 0.026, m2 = 0.011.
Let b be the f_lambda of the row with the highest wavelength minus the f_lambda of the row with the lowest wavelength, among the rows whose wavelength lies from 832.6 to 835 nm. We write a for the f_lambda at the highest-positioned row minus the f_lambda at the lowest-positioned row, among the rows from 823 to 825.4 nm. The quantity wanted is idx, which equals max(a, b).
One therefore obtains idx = 1.5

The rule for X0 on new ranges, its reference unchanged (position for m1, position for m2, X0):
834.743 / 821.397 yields 0.017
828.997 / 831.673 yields 0.030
